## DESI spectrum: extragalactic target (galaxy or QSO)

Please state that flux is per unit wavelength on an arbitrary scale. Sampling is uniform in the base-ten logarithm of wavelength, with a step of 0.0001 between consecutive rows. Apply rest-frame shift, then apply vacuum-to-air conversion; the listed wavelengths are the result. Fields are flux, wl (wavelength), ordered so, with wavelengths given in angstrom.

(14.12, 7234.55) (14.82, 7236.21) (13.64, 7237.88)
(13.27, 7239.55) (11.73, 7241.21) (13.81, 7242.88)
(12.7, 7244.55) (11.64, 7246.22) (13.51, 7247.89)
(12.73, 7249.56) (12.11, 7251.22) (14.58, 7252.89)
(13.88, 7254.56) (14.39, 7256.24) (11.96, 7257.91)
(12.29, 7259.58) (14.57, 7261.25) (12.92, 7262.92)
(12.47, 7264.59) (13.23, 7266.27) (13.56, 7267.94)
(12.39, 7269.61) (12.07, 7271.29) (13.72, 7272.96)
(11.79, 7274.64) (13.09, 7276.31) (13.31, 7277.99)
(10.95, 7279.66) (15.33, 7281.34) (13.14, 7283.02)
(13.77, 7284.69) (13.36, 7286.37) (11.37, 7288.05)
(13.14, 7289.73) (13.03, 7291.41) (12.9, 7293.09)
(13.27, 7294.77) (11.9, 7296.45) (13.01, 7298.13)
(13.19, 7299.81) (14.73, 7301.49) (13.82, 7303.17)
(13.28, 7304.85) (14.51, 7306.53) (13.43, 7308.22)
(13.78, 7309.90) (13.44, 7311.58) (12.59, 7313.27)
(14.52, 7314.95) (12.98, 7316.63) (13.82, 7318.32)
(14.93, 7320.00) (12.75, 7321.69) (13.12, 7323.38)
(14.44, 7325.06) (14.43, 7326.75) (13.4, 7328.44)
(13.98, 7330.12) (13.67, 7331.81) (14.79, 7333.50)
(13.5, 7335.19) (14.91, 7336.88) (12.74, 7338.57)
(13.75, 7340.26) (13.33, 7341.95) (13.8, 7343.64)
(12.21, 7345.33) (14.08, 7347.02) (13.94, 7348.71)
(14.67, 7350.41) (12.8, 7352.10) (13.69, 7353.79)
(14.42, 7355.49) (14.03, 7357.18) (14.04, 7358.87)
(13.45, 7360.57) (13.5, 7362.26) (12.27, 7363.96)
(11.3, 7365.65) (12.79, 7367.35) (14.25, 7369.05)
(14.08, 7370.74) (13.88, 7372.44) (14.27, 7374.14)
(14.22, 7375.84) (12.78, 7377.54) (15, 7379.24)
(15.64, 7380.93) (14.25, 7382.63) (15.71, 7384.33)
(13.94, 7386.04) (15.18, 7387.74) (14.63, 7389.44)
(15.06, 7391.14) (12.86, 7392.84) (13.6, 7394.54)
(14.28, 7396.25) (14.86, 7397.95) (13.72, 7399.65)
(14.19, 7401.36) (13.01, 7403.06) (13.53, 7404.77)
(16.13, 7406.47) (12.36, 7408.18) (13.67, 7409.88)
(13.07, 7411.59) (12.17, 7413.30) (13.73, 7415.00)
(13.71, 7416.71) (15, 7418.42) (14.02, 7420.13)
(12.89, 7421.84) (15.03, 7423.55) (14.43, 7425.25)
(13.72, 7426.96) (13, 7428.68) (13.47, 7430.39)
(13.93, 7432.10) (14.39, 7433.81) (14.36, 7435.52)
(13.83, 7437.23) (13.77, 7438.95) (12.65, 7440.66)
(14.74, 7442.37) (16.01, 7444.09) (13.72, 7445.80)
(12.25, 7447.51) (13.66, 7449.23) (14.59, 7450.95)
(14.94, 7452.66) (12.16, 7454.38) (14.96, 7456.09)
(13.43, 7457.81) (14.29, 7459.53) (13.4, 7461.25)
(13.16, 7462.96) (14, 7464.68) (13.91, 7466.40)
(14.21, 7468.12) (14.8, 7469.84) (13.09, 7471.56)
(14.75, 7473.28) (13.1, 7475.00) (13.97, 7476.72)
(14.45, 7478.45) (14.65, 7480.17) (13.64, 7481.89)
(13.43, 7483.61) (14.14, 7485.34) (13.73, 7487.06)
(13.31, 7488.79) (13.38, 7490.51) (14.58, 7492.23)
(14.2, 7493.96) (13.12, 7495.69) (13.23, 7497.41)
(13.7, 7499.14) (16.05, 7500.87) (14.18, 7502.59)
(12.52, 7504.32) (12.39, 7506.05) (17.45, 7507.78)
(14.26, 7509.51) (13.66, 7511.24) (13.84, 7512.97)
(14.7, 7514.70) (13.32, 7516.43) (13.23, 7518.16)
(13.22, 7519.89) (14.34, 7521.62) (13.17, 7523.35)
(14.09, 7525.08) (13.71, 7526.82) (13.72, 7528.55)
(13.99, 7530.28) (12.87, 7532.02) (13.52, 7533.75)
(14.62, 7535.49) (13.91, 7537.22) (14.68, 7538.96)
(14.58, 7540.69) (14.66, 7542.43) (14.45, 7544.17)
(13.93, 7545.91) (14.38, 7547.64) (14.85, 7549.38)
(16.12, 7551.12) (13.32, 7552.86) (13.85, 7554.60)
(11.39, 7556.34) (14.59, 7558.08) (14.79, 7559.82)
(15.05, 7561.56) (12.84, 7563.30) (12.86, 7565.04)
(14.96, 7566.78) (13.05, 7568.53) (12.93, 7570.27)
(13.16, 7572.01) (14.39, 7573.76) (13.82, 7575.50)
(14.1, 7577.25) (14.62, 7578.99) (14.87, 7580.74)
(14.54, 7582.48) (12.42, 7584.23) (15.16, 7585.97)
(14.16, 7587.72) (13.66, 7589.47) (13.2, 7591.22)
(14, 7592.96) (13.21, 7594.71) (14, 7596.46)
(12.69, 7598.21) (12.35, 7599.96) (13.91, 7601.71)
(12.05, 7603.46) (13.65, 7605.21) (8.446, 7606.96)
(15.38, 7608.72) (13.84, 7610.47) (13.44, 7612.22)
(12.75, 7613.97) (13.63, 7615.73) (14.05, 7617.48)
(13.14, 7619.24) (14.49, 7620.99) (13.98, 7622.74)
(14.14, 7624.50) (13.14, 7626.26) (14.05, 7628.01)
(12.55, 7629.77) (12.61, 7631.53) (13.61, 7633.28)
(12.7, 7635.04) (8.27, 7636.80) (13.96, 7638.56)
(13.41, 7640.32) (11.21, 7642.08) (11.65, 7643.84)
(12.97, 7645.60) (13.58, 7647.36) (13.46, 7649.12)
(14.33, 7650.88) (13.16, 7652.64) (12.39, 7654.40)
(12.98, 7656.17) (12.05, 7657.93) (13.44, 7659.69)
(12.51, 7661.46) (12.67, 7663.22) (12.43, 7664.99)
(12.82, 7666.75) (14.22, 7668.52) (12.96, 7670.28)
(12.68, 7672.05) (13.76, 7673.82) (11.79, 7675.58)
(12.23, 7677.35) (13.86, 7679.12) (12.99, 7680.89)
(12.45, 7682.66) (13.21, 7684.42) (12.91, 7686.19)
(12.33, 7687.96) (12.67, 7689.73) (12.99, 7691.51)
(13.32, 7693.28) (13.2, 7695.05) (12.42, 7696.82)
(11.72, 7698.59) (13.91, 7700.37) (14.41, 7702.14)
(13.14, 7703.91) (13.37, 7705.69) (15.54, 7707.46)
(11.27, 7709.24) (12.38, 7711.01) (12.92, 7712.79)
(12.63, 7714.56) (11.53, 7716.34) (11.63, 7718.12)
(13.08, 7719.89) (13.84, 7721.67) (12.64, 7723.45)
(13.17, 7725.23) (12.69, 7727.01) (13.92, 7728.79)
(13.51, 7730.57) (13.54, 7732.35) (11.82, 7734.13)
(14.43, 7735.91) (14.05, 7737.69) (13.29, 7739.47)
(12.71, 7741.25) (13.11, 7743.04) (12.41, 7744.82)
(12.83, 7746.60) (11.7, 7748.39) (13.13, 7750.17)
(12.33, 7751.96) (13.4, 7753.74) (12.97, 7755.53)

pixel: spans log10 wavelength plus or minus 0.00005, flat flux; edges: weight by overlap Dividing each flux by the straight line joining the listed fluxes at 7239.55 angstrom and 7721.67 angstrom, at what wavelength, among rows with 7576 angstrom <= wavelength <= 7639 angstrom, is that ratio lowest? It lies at 7636.80 angstrom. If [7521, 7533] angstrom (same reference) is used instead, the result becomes 7532.02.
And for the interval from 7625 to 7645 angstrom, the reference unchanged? 7636.80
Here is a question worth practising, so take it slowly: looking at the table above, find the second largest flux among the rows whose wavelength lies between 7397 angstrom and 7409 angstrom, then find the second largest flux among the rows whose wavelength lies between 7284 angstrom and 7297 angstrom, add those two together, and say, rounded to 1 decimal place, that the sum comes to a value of 28.2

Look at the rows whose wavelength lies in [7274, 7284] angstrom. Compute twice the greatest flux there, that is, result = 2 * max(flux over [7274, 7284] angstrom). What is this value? 30.7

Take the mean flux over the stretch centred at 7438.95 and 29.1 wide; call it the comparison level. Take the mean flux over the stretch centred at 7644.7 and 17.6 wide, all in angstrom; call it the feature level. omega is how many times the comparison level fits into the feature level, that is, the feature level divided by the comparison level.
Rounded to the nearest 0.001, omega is 0.902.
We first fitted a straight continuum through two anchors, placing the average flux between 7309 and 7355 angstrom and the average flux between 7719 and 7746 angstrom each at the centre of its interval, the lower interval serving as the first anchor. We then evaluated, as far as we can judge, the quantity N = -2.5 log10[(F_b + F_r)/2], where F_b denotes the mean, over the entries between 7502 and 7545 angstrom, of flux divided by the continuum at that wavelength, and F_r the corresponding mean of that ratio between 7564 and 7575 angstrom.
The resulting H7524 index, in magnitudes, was -0.025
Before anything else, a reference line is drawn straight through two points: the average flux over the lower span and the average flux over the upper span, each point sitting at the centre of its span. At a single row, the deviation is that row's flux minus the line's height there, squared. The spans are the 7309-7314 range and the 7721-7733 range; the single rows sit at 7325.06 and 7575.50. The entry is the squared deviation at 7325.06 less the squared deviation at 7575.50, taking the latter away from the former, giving 1.1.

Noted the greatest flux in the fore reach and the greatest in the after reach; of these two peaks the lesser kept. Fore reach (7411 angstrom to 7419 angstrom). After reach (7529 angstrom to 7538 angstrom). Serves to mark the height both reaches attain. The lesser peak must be 14.6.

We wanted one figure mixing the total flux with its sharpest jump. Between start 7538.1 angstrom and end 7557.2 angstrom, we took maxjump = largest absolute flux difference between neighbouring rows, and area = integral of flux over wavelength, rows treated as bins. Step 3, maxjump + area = 274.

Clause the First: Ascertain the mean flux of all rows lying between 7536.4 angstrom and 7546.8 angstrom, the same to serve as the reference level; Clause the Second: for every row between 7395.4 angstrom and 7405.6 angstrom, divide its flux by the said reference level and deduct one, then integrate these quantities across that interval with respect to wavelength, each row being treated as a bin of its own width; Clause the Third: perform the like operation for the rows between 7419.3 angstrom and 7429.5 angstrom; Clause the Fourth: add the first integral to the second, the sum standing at -0.68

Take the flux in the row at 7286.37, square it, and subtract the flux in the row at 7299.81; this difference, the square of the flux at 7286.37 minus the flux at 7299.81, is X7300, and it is 165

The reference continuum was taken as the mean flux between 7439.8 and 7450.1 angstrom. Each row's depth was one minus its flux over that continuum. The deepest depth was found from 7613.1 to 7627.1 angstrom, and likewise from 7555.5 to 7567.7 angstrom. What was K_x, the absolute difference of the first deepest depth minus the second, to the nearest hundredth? 0.10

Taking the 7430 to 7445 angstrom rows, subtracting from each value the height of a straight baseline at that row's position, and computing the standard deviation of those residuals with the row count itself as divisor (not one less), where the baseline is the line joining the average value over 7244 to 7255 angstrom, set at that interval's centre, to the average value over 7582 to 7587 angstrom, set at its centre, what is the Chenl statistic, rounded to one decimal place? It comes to 0.9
